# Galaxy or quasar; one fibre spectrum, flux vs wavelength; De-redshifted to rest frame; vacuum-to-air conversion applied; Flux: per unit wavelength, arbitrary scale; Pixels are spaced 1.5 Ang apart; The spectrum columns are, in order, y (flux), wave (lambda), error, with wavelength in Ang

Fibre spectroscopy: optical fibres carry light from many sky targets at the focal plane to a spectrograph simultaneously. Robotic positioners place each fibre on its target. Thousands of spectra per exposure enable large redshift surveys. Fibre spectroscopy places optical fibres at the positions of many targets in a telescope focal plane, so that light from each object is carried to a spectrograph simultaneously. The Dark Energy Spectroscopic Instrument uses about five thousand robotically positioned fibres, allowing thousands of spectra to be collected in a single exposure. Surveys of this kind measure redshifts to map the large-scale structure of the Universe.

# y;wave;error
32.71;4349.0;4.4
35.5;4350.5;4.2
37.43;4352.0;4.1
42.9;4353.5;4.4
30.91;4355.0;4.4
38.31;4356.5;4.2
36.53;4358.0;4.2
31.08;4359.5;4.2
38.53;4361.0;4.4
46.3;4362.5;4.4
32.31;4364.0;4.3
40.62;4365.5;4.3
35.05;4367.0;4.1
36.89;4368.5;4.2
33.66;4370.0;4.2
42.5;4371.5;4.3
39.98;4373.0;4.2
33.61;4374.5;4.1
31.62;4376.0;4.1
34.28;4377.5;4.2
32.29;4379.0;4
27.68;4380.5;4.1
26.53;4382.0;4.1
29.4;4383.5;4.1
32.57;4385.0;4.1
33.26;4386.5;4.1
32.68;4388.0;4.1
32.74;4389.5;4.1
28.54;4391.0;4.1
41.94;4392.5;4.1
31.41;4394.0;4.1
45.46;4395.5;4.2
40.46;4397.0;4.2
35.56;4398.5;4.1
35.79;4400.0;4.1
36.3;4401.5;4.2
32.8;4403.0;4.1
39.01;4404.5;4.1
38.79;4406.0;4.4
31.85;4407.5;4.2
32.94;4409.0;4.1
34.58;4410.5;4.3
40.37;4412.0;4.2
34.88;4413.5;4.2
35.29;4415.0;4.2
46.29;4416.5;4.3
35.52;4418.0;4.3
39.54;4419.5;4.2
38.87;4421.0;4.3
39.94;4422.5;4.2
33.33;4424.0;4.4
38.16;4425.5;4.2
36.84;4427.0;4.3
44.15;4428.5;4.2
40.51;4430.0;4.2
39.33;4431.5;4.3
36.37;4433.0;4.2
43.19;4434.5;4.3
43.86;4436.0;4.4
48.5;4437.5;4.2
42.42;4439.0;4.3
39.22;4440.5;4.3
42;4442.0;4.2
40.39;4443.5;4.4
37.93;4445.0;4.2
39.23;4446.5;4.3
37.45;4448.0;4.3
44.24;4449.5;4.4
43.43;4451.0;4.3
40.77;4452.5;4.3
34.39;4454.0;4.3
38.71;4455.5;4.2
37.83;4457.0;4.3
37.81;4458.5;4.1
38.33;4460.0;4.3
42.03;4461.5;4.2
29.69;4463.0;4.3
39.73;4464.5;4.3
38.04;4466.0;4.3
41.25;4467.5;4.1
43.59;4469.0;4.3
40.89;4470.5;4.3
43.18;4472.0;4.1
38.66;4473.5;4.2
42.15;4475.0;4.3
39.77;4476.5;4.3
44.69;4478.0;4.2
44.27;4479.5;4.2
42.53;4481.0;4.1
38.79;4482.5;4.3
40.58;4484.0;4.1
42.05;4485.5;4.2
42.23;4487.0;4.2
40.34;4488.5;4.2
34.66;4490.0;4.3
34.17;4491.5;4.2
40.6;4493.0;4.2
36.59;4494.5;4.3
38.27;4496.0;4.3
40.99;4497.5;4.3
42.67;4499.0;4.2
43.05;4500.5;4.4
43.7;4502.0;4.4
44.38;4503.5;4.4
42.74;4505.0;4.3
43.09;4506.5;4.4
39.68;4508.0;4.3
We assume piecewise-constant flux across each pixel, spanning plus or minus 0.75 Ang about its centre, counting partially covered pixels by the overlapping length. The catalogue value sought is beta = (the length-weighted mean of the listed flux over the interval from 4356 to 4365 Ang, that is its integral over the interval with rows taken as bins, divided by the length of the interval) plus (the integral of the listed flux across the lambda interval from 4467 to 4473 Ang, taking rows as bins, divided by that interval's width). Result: 79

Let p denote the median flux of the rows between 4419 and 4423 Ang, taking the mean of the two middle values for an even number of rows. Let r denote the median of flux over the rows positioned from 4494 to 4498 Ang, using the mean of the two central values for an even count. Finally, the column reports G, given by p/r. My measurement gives 1.03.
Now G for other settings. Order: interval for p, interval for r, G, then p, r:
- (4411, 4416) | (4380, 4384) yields 1.27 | 35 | 27.7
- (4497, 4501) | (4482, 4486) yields 1.05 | 43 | 40.6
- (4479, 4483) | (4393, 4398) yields 1.05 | 43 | 40.5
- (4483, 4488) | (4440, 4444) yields 1.04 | 42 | 40.4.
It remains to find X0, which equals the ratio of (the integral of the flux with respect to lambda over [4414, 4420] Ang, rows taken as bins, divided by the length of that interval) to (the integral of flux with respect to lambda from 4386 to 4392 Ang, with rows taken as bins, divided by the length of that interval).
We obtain 1.21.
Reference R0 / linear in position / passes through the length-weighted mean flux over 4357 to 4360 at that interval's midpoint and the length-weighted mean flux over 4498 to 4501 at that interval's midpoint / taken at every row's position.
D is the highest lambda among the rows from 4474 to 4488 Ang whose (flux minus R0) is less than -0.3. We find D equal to 4484.0 Ang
